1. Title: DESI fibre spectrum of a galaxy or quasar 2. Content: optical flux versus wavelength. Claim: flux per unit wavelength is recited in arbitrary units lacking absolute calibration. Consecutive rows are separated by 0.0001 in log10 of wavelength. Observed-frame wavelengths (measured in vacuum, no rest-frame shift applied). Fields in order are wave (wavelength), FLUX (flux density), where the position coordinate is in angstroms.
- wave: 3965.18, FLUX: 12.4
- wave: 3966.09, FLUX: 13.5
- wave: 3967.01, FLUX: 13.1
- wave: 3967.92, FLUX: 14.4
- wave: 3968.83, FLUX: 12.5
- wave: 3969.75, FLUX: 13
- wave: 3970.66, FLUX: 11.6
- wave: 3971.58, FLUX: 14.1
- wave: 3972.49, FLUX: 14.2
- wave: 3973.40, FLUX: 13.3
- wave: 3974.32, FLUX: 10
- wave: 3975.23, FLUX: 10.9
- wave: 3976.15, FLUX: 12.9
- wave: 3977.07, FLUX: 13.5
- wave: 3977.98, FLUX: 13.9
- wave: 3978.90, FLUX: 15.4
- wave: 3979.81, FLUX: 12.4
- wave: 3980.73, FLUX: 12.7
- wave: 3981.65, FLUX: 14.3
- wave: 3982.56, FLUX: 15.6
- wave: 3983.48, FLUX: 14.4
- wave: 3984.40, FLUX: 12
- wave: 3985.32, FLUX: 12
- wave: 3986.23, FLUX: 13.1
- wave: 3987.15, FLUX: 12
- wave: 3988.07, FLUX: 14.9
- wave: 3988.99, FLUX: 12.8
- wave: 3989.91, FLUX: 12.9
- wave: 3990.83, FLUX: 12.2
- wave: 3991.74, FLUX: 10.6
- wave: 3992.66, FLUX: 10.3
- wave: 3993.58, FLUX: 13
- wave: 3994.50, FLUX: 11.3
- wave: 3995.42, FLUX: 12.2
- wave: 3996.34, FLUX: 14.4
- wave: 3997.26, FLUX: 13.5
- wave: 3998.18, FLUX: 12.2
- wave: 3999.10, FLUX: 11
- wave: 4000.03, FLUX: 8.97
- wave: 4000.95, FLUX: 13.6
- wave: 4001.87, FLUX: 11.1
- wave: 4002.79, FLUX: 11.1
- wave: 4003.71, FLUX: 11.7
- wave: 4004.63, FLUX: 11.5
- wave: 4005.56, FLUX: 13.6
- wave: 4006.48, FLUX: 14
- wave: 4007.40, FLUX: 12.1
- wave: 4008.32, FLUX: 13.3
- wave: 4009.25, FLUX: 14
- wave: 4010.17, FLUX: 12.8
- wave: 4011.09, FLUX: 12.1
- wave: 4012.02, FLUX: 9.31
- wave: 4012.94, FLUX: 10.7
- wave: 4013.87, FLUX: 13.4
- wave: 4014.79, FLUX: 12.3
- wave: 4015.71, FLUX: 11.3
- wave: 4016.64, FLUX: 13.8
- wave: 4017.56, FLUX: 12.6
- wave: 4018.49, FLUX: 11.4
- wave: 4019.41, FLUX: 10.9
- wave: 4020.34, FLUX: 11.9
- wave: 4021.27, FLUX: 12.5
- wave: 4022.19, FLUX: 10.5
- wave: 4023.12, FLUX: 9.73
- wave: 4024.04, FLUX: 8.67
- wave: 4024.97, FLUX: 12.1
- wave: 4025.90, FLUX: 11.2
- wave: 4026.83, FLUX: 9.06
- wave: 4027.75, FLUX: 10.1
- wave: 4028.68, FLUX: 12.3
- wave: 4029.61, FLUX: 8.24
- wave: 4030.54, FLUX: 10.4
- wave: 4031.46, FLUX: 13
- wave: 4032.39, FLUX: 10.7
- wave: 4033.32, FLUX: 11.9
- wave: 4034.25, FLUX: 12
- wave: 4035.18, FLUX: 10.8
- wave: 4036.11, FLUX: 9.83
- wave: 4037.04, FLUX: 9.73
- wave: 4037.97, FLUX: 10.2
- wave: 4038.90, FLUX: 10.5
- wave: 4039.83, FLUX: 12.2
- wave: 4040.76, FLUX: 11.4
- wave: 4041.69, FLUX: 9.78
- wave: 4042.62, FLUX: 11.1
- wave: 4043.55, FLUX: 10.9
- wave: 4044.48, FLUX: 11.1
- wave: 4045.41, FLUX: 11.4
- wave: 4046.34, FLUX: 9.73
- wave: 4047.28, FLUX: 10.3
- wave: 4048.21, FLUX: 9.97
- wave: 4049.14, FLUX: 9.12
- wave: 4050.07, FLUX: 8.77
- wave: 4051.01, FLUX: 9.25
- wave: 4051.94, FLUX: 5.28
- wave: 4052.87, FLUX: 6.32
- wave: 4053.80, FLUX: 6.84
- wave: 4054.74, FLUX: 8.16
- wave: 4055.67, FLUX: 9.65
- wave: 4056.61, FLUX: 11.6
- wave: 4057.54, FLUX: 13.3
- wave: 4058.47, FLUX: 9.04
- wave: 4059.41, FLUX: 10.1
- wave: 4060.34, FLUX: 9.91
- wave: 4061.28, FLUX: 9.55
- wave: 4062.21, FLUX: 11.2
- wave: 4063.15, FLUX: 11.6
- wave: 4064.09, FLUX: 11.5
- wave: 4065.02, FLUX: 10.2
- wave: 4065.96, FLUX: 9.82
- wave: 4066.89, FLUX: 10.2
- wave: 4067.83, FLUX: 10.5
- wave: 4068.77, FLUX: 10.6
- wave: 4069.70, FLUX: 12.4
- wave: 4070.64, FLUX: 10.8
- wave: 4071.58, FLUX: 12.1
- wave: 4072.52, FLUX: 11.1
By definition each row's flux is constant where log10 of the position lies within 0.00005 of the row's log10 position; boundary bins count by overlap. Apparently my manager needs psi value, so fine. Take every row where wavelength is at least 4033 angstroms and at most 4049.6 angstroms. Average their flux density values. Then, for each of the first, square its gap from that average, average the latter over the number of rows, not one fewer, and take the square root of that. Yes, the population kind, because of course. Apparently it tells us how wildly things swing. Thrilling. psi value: 0.87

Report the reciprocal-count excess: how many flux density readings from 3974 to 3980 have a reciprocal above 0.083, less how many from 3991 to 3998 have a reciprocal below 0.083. -2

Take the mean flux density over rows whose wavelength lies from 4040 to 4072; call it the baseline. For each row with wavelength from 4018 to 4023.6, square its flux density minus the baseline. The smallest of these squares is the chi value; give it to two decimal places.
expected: 0.14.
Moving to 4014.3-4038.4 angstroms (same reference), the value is 0.00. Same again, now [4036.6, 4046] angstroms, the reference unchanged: 0.01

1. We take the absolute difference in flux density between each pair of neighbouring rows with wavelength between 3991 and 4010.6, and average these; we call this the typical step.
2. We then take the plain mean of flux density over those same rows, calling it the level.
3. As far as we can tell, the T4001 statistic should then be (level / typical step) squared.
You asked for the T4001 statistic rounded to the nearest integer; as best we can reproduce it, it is 73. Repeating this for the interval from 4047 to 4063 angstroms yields 48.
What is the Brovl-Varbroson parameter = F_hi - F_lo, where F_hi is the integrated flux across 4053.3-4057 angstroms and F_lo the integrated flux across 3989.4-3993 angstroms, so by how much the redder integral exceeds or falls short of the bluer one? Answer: -8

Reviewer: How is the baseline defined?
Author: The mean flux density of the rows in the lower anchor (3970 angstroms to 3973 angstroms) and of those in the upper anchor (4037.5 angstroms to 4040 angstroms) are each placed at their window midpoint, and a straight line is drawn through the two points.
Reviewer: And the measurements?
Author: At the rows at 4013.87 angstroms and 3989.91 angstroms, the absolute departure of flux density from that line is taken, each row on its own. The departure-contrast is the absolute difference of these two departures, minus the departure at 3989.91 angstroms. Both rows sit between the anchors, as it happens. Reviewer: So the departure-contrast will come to 1.1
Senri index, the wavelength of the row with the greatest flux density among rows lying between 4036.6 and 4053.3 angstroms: 4039.83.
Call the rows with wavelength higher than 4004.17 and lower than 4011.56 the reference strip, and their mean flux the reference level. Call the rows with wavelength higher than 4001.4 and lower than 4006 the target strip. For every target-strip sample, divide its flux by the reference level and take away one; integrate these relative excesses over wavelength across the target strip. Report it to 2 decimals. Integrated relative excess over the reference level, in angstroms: -0.40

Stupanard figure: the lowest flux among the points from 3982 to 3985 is 12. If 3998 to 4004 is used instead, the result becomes 8.97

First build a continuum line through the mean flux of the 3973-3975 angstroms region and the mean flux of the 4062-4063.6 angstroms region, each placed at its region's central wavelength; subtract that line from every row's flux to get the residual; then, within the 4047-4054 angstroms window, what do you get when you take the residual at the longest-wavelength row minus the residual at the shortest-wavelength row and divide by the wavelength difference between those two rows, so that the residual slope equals -0.5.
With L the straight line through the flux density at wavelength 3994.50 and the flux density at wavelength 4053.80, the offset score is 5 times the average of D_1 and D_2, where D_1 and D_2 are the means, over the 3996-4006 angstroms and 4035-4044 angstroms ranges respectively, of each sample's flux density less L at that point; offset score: 10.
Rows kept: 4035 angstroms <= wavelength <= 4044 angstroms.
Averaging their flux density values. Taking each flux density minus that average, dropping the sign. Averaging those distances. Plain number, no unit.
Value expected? 0.64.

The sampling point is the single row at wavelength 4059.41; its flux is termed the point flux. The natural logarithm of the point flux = 2.31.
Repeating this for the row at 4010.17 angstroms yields 2.55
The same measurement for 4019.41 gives 2.39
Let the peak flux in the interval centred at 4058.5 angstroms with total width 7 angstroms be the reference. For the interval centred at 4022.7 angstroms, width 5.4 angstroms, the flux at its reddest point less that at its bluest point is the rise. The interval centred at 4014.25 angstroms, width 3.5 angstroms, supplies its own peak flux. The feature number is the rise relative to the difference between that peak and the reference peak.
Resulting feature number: 2.0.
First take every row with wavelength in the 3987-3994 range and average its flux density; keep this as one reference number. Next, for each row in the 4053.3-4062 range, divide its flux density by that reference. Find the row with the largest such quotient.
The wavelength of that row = 4057.54 angstroms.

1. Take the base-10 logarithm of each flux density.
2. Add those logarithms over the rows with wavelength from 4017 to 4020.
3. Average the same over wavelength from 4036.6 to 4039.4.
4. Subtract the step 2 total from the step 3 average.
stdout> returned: -2.19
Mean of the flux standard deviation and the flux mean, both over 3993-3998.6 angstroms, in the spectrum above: 6.9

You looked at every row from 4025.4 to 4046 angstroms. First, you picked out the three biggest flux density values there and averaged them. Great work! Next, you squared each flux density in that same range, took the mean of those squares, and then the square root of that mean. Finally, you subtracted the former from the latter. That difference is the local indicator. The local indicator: -1.6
